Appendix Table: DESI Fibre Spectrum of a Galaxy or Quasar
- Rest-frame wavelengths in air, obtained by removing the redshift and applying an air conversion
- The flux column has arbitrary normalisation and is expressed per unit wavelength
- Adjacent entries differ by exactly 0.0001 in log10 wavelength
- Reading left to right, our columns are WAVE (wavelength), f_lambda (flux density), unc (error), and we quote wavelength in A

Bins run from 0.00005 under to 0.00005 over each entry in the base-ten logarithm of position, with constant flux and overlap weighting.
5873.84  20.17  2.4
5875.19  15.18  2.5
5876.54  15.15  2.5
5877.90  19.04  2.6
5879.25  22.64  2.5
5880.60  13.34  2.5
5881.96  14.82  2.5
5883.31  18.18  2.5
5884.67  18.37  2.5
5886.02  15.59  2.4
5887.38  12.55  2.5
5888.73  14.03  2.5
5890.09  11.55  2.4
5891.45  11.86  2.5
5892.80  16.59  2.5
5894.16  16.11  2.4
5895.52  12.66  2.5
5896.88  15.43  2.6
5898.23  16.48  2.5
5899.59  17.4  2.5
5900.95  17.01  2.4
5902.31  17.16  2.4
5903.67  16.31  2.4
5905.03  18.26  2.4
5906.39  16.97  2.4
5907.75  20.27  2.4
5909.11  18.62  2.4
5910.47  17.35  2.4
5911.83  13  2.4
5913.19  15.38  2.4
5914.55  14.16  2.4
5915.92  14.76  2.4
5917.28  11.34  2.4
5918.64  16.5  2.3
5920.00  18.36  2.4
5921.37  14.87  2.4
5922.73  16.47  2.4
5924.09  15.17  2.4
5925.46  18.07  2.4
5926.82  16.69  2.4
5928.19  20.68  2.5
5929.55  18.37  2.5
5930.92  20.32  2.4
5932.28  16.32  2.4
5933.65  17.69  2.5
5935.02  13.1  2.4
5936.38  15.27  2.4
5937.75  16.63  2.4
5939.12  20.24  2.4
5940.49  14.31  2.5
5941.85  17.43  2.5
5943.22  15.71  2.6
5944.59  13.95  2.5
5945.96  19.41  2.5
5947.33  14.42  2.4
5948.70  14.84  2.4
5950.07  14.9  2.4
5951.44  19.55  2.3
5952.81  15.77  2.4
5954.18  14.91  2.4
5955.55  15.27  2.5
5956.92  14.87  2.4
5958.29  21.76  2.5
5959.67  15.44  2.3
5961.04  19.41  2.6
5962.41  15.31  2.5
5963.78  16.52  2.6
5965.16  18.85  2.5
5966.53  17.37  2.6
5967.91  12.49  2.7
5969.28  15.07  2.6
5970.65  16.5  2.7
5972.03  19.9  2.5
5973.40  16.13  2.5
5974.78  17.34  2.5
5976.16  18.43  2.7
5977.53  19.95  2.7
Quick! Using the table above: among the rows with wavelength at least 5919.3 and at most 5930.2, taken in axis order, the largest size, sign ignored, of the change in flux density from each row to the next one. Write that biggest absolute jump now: 4.0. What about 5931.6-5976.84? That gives 6.9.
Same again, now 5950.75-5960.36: 6.9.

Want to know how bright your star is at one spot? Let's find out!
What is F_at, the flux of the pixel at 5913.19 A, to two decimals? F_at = 15.38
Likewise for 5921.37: 14.87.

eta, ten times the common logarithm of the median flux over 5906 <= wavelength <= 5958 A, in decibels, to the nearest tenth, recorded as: 12.1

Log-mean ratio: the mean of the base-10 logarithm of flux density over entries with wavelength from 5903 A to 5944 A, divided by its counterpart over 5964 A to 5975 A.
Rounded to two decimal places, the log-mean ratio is 1.00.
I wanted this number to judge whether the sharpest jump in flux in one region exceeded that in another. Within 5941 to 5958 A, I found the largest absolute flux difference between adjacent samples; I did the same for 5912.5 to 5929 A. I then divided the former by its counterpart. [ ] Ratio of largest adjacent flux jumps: 1.1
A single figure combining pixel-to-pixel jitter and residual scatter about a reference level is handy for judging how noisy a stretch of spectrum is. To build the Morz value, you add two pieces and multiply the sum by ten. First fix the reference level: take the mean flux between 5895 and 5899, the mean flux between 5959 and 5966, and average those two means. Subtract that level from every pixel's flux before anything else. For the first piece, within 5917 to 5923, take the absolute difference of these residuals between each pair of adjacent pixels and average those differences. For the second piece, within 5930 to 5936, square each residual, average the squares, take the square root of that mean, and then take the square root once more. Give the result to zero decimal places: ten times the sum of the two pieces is 47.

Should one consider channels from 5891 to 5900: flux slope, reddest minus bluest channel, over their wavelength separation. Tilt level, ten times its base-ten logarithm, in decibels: -2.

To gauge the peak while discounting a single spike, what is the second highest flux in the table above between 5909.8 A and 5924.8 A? 17.35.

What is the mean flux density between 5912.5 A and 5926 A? 15.5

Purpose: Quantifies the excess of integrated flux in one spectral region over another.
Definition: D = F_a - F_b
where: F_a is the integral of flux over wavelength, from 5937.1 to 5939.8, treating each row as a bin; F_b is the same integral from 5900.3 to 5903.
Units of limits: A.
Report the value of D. 4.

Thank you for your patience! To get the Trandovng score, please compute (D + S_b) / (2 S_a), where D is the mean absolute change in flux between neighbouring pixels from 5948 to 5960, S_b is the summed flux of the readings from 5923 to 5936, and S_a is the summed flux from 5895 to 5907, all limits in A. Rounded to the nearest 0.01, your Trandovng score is 0.54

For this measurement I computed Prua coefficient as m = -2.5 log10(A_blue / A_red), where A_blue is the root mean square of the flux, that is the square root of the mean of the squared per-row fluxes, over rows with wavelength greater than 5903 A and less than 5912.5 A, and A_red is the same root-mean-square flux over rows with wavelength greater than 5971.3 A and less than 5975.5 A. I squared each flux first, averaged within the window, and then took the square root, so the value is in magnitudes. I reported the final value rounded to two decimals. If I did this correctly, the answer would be 0.03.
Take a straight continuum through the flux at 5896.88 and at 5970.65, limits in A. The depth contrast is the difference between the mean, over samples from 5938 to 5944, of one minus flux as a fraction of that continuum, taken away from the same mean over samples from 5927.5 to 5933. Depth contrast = -0.14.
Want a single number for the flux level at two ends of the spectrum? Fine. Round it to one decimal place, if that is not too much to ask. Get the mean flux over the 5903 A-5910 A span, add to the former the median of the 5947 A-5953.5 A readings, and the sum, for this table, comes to 33.0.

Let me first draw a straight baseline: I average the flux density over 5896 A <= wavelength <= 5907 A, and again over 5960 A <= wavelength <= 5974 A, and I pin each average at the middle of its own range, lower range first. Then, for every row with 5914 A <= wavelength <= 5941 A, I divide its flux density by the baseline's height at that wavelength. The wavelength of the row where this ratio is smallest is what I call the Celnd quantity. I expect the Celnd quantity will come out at 5917.28 A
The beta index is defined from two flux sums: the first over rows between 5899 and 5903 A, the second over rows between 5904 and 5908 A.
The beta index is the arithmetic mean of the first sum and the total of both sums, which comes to 79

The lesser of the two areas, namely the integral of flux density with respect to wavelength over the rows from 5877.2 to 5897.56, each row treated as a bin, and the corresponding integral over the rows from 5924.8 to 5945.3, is 316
